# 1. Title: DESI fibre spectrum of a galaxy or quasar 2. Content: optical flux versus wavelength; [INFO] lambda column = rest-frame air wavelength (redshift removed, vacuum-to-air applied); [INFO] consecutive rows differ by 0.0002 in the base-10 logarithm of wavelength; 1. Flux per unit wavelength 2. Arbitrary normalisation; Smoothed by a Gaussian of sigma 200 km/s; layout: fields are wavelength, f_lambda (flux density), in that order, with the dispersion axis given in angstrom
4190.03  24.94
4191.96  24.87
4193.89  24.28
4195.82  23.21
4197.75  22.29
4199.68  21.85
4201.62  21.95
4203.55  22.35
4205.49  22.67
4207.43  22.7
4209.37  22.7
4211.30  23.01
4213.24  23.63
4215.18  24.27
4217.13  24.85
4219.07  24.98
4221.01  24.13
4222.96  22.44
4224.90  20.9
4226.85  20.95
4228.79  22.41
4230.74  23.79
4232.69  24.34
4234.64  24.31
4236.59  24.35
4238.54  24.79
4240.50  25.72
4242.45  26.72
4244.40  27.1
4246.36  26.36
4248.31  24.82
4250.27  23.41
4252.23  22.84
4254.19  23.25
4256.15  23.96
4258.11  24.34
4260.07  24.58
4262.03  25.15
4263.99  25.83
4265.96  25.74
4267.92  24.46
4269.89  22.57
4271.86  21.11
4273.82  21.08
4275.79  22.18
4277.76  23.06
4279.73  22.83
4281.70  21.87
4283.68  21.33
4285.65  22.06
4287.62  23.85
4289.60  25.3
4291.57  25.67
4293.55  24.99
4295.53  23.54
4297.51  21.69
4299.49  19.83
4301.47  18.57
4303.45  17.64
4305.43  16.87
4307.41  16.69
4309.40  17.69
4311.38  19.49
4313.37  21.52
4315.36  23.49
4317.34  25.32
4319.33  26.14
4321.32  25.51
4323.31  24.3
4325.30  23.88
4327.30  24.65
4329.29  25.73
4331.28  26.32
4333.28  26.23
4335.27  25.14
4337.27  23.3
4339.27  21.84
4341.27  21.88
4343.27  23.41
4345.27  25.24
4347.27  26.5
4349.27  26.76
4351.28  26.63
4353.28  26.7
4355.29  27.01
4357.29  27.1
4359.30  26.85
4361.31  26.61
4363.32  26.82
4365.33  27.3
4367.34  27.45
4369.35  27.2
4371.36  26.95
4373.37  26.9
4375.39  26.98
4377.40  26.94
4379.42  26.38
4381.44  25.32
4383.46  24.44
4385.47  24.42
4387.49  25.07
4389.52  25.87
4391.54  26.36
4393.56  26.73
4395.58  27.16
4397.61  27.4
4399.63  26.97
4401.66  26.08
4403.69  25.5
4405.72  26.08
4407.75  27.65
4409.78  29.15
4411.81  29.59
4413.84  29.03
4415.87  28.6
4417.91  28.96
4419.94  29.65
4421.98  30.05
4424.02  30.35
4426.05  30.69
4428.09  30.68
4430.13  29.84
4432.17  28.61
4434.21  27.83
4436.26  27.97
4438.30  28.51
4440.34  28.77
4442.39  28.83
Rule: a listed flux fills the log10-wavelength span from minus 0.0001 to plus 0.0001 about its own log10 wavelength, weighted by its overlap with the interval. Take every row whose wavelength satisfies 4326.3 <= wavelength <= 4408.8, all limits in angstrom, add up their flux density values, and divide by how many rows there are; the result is 26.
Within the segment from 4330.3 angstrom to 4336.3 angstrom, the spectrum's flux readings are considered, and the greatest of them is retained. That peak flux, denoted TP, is 26.32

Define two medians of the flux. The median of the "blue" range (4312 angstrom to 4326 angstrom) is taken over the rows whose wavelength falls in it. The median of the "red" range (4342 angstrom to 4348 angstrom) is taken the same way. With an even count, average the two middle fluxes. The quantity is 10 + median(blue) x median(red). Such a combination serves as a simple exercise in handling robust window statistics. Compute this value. 623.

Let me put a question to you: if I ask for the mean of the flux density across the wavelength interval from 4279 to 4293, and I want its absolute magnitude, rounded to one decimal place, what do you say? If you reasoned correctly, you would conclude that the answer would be 23.3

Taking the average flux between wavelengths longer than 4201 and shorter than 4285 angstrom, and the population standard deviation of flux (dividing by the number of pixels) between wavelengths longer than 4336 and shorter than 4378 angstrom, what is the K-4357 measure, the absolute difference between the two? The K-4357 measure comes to 21.9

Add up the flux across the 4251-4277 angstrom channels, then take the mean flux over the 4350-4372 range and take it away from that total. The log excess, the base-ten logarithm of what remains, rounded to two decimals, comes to 2.45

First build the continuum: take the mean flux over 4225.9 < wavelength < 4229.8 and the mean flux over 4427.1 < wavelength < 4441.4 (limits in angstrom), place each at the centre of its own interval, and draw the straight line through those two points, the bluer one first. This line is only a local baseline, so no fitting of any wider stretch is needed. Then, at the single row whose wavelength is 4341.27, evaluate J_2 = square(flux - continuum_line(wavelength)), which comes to 14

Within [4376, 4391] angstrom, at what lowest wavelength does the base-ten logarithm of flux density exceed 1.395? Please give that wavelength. 4377.40 angstrom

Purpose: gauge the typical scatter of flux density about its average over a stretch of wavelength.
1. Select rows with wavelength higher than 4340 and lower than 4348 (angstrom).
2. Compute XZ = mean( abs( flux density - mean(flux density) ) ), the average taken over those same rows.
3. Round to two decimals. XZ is 1.61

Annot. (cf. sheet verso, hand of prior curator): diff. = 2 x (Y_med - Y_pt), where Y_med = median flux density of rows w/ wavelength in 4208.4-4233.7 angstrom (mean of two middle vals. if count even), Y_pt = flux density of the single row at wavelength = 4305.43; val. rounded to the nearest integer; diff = 14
